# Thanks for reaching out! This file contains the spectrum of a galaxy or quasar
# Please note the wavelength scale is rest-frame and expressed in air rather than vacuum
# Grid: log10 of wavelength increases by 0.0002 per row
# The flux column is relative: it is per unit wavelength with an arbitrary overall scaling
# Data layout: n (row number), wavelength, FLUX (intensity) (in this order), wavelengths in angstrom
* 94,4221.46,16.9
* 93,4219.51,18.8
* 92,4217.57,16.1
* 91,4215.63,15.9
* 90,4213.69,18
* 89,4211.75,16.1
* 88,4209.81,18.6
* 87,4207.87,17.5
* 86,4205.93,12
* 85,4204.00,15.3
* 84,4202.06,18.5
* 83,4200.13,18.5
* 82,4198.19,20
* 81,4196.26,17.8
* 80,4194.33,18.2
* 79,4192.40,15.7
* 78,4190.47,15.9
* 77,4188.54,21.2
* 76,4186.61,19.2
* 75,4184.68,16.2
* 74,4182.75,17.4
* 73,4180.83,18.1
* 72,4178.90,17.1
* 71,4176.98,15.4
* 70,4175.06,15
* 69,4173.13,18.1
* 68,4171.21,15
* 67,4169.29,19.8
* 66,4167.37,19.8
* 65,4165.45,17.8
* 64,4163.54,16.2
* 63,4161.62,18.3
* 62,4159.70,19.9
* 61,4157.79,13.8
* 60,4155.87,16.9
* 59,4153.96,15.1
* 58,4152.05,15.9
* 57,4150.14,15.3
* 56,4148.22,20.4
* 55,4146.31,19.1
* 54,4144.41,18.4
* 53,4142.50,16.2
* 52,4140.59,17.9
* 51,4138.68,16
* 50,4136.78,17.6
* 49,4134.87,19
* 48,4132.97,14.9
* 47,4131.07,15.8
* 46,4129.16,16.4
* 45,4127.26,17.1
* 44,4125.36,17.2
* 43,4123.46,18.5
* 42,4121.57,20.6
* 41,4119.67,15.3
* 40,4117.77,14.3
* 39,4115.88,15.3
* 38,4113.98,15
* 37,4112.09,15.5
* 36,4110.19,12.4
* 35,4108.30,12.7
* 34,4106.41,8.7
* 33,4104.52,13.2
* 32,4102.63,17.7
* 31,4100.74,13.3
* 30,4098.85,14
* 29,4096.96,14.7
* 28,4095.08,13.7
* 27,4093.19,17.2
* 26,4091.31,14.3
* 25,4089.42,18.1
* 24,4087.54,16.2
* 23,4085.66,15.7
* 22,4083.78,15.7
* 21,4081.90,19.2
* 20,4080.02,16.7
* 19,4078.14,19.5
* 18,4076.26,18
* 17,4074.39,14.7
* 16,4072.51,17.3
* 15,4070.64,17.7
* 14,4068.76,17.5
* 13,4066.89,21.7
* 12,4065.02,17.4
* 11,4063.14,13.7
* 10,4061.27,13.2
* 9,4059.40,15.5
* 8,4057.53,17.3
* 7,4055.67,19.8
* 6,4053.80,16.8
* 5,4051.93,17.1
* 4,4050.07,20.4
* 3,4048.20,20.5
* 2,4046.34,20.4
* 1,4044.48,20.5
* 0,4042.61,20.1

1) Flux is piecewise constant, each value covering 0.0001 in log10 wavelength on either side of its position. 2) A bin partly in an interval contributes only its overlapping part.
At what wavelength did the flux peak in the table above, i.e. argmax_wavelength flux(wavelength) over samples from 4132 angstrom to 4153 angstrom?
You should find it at 4148.22 angstrom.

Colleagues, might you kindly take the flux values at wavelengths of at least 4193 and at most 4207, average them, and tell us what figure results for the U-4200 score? 17.2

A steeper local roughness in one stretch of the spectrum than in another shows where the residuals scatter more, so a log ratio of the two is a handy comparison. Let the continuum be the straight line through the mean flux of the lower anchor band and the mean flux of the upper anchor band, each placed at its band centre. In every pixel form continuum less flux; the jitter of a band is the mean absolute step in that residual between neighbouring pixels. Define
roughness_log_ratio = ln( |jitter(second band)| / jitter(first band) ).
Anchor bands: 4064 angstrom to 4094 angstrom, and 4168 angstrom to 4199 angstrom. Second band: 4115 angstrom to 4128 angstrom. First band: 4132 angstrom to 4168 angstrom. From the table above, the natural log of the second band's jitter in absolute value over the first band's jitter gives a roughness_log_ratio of -0.2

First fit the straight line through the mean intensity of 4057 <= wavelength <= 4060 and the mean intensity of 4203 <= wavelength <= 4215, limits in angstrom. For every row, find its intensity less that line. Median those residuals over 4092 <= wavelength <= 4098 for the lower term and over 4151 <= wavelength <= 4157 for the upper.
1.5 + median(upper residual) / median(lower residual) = 1.74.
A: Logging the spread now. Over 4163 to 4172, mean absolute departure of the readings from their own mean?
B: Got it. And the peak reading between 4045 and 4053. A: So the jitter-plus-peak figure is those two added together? 22.2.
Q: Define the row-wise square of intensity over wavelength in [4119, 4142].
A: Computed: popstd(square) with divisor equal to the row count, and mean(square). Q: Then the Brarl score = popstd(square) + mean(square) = 354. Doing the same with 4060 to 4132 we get 338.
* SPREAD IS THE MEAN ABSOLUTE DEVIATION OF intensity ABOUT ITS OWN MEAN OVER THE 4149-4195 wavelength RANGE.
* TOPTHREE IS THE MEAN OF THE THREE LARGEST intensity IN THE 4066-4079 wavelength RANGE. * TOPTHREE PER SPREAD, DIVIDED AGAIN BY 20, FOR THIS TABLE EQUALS 0.61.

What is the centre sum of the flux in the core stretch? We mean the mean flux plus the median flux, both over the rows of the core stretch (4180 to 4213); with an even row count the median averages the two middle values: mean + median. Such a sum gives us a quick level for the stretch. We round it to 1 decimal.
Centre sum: 35.2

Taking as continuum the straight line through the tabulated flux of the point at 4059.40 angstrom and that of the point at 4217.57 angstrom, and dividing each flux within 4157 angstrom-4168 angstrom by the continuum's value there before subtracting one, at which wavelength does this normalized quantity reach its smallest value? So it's 4157.79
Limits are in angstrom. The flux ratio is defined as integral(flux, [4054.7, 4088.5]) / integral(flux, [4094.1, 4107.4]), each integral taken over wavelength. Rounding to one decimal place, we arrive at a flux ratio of 3.2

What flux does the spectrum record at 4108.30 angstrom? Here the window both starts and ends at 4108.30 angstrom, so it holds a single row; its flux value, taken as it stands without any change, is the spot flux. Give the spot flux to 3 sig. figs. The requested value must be 12.7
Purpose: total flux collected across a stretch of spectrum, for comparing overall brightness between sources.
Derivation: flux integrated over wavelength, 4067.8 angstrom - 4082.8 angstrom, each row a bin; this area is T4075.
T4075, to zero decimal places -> 264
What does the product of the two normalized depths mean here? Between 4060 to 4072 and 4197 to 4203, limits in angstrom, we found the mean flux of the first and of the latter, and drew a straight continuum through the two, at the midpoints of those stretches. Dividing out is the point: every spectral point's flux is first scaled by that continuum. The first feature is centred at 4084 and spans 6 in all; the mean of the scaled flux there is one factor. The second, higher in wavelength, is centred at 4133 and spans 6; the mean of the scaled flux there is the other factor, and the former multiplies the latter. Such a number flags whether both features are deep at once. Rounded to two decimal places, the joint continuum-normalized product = 0.91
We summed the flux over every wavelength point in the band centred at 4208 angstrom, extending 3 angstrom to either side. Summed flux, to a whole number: 48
